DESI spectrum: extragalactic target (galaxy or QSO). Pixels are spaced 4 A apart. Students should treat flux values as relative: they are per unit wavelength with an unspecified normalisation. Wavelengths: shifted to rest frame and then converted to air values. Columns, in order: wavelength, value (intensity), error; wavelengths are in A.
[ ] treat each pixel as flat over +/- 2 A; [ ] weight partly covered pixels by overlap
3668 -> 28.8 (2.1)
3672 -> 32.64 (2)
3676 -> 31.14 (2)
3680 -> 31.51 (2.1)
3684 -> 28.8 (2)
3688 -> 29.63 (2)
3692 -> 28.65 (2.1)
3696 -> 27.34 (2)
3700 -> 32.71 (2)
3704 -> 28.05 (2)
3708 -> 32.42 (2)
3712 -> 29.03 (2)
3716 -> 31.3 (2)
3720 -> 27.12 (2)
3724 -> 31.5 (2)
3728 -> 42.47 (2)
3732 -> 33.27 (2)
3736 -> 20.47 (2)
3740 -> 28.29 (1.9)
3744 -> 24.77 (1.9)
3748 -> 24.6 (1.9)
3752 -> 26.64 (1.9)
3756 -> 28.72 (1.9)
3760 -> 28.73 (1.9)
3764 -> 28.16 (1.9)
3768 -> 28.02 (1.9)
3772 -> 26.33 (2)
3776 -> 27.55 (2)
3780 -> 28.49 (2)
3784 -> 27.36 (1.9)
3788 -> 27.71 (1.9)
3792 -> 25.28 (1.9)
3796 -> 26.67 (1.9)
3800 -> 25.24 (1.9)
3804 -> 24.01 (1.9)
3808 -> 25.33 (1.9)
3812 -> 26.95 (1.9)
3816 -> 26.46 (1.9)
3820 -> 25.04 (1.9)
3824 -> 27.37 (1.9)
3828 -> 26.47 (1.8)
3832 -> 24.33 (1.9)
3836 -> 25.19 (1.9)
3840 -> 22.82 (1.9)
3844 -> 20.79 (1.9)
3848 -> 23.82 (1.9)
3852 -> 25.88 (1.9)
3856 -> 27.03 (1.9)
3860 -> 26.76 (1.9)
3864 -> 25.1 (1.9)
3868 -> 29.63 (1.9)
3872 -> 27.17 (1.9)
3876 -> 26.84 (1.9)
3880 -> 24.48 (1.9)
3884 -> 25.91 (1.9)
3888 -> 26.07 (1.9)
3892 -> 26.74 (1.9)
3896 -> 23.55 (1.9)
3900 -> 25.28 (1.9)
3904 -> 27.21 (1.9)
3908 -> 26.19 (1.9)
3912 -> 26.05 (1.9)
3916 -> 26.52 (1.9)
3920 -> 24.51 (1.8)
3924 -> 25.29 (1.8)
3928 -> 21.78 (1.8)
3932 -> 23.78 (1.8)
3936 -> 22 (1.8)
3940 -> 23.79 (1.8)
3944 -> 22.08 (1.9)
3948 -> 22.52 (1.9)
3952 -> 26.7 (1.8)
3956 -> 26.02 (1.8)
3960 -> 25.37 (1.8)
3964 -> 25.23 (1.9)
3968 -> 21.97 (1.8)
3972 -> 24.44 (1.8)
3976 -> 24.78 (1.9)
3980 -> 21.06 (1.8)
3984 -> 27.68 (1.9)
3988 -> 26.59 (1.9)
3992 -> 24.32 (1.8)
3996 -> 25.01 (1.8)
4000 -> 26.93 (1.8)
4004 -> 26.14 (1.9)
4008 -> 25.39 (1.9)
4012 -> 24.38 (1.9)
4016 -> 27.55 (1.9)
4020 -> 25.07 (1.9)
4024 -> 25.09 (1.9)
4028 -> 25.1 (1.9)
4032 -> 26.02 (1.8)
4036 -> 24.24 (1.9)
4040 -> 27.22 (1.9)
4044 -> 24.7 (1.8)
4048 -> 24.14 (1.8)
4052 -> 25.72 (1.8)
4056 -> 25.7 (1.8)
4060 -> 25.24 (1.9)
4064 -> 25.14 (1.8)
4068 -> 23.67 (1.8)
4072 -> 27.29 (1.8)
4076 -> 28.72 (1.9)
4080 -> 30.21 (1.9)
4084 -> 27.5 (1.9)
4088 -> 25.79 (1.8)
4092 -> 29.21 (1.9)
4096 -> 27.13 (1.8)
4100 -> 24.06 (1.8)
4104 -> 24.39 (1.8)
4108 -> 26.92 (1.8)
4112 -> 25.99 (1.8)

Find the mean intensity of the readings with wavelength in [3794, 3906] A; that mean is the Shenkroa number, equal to 25.6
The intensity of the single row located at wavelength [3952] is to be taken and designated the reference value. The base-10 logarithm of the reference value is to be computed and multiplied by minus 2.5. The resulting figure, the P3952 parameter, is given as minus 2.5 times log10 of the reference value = -3.57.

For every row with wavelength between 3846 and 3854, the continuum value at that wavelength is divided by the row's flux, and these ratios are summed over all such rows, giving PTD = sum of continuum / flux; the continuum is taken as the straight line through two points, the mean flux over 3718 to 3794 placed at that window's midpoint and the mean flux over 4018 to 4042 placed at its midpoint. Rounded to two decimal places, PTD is 2.20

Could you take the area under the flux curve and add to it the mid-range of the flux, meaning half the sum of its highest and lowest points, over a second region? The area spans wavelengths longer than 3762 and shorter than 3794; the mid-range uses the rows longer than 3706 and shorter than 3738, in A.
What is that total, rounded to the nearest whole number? 907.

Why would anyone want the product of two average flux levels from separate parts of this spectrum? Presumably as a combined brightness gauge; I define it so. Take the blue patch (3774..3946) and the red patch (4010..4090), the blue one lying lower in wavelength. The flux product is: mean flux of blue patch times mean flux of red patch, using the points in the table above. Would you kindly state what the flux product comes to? 661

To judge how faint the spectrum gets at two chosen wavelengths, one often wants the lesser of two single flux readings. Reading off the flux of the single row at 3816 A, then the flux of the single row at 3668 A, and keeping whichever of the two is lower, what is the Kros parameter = 26.5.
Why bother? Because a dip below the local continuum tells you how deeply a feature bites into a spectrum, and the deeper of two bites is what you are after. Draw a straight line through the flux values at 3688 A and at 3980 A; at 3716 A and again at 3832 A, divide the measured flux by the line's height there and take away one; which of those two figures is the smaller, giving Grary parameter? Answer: -0.04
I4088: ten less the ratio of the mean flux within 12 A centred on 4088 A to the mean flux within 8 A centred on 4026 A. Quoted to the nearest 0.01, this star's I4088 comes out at 8.90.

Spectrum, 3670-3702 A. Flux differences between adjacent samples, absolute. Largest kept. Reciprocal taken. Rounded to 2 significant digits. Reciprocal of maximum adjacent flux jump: 0.19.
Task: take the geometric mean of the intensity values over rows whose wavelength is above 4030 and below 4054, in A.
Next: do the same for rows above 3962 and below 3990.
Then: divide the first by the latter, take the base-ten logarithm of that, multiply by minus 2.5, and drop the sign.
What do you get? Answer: 0.038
